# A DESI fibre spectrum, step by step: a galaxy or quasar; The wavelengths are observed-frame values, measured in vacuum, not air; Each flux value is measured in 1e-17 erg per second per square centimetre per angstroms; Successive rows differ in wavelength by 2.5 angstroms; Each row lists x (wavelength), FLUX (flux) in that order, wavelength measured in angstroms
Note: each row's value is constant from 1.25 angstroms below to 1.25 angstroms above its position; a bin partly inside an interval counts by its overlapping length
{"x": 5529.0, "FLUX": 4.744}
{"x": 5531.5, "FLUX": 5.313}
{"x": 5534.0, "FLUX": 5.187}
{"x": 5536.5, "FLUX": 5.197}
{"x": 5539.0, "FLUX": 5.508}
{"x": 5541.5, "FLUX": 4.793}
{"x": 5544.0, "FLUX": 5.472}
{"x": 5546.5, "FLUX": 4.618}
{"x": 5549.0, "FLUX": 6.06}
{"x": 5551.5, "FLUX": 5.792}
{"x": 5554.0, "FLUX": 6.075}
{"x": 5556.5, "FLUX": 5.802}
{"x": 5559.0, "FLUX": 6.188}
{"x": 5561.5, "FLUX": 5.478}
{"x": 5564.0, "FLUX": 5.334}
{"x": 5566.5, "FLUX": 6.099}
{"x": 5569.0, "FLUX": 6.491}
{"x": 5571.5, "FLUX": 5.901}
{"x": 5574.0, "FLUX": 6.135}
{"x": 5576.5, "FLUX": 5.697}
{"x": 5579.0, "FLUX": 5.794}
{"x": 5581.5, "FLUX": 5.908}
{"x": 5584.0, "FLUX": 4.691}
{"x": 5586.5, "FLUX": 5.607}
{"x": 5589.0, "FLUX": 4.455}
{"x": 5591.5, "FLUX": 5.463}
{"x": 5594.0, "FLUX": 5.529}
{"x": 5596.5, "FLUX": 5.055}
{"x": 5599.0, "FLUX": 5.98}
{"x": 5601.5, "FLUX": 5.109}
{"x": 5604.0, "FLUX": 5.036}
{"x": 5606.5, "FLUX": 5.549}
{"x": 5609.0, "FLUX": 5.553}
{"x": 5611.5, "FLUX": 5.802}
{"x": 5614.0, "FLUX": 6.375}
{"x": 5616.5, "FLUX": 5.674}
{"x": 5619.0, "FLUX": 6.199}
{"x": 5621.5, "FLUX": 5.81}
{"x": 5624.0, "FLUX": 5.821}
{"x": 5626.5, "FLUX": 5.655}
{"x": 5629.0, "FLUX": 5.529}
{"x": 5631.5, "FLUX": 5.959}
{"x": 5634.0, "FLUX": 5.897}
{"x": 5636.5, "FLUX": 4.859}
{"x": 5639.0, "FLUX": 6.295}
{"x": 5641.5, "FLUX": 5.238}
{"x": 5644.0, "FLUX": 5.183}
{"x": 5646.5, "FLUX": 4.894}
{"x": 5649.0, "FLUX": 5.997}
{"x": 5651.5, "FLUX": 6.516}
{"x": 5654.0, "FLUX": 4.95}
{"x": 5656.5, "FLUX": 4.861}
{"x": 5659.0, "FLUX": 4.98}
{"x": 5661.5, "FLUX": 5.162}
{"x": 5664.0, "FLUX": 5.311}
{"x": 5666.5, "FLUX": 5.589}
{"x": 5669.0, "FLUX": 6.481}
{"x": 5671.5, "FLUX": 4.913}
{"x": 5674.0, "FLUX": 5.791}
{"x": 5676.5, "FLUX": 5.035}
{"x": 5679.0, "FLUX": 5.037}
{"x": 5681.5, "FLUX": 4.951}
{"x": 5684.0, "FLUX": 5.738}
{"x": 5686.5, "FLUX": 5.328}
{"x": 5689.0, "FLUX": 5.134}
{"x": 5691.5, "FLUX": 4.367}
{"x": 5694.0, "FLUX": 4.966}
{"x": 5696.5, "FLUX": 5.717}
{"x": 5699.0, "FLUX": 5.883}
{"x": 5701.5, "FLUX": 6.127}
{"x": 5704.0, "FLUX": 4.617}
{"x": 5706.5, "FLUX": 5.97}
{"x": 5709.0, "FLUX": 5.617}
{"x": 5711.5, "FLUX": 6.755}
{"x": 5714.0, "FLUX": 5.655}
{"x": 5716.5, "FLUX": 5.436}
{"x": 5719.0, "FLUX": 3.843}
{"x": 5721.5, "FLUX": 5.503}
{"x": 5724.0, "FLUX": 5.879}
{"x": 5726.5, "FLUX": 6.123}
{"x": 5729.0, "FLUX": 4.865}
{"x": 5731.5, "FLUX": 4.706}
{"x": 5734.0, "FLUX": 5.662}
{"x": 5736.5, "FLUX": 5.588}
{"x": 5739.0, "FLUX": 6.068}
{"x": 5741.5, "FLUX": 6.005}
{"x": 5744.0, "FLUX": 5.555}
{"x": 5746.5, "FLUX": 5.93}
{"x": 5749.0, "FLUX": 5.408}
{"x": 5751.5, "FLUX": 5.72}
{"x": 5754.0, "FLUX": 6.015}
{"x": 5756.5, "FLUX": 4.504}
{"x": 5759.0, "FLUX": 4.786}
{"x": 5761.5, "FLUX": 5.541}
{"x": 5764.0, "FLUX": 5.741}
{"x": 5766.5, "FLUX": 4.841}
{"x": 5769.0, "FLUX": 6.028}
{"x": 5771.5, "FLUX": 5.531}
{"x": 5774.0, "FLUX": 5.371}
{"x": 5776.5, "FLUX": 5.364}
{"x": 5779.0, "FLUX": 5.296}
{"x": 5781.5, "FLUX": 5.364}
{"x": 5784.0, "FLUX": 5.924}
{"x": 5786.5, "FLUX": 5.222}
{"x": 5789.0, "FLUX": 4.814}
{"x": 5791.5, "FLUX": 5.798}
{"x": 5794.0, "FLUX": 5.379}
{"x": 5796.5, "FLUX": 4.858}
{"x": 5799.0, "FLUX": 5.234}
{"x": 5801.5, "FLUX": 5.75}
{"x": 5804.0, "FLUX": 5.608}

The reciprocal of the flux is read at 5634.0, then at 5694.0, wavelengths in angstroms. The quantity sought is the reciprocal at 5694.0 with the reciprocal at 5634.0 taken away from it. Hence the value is 0.032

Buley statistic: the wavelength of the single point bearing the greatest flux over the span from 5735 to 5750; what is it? 5739.0 angstroms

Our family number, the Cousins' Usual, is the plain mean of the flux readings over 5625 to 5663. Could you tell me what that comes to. 5.47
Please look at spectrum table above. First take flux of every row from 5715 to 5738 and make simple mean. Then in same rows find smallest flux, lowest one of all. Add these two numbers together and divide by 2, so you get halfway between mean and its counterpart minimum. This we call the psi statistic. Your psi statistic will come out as 4.57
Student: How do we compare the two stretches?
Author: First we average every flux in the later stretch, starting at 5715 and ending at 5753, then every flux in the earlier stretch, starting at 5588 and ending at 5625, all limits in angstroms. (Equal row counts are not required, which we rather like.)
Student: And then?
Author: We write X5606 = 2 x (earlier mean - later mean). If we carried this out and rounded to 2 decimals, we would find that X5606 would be 0.15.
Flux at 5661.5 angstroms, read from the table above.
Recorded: 5.162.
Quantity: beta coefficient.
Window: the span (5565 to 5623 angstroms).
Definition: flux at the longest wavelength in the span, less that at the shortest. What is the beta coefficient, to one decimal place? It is -0.3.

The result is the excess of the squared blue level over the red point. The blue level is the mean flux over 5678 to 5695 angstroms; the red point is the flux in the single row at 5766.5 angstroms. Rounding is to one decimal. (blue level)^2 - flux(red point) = 20.9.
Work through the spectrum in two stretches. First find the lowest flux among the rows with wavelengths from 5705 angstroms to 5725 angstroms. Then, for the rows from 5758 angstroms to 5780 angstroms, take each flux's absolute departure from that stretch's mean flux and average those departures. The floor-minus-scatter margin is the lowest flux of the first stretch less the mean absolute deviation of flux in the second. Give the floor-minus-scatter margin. 3.6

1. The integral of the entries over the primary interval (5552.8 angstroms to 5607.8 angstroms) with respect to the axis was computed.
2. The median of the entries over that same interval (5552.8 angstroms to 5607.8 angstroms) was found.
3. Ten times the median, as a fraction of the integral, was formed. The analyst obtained 0.183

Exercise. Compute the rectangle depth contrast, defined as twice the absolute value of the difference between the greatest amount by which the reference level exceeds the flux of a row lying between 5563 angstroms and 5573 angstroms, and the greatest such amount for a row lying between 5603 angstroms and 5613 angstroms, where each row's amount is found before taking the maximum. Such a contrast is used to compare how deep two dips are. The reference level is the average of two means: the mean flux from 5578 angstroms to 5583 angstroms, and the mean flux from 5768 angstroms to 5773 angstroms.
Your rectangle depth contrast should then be 0.6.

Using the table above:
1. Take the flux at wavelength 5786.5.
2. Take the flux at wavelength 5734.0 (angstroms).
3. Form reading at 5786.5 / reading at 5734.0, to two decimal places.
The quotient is 0.92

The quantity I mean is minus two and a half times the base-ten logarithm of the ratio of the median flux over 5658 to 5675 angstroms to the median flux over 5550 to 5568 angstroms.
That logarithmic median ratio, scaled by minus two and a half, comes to 0.096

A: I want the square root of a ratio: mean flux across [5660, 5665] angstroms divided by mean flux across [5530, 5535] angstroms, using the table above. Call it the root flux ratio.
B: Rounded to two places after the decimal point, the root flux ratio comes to 1.00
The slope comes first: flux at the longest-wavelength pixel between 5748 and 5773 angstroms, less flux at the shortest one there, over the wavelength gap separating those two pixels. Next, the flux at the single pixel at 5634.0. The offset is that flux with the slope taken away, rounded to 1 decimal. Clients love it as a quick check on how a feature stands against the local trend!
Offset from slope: 5.9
